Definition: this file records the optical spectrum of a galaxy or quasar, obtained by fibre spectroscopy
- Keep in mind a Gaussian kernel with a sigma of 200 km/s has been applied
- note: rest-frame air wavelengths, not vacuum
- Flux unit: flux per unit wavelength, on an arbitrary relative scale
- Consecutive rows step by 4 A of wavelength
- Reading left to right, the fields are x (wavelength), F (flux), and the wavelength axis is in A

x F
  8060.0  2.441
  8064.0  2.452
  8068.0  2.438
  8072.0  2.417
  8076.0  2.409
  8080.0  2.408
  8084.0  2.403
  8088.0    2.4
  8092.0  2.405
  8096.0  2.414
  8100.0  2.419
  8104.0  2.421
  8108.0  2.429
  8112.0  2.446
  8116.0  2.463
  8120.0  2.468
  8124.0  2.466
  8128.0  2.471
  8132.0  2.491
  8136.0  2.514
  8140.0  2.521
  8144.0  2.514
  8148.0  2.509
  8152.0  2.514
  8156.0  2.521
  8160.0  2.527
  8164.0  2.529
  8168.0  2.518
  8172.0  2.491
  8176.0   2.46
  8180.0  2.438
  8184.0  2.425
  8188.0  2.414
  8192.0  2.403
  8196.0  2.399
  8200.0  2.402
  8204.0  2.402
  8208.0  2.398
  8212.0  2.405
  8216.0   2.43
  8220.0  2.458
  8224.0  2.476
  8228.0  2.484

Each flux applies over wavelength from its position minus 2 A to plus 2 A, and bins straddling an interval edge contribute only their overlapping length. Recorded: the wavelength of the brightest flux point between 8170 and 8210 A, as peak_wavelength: 8172.0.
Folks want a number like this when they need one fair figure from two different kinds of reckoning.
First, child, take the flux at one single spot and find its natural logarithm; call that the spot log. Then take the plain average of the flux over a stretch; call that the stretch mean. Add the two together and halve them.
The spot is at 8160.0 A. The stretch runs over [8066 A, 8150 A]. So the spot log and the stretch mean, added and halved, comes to 1.69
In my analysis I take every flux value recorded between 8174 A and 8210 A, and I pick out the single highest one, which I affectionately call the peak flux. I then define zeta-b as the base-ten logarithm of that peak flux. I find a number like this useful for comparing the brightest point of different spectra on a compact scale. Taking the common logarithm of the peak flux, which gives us 0.391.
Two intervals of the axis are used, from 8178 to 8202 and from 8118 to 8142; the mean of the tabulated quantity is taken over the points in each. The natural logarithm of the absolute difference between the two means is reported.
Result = -2.6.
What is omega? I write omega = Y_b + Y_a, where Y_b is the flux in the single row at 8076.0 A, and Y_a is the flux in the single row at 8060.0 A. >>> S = 4.85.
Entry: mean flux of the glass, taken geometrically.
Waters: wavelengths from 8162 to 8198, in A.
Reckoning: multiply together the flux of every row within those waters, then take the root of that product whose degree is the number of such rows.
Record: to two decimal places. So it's 2.45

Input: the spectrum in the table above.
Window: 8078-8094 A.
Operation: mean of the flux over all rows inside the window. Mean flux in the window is 2.40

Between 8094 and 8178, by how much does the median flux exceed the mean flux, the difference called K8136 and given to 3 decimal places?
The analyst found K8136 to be 0.010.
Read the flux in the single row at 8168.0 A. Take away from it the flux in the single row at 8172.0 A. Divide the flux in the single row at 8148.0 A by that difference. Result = 93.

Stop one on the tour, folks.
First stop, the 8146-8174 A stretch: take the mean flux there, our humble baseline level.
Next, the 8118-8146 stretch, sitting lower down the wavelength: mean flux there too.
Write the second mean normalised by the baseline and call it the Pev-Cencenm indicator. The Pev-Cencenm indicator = 0.99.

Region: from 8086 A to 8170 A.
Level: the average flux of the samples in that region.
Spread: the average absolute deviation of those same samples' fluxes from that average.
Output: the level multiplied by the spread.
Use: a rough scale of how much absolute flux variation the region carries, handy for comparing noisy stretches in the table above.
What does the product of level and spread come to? 0.098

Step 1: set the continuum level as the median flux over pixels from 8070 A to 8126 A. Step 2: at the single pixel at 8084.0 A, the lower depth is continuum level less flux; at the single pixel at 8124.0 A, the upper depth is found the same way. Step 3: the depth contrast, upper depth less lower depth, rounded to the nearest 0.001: -0.063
